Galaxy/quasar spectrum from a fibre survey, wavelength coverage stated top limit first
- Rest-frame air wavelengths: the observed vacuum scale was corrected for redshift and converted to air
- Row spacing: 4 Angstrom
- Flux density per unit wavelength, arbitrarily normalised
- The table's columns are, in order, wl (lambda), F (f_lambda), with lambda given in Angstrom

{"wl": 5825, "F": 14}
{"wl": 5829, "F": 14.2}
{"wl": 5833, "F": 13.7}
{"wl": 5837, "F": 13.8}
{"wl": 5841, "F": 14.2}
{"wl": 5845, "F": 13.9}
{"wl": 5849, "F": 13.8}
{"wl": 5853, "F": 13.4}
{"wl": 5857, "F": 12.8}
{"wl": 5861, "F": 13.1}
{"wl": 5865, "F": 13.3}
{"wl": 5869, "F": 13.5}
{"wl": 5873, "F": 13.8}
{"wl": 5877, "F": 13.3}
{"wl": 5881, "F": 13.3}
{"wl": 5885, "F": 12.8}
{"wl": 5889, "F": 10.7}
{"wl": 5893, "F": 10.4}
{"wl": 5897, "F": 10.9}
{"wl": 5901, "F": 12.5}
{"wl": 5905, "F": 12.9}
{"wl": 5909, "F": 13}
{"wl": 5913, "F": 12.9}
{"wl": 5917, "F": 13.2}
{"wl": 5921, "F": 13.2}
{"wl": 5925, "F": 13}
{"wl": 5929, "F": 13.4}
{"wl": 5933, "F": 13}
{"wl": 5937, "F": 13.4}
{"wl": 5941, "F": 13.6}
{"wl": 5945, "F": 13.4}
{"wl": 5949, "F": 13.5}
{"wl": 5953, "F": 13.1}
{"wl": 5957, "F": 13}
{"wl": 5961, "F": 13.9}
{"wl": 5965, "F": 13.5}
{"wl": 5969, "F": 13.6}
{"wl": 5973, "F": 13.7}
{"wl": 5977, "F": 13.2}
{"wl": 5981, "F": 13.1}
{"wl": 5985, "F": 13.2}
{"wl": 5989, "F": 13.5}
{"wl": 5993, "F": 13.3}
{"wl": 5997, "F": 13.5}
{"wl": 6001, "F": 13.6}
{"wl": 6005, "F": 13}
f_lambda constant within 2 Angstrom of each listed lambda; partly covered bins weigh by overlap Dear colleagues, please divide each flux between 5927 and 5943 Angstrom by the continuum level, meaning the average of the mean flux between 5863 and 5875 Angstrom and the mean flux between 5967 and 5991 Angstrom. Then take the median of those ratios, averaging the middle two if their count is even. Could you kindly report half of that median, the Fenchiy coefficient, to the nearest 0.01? 0.50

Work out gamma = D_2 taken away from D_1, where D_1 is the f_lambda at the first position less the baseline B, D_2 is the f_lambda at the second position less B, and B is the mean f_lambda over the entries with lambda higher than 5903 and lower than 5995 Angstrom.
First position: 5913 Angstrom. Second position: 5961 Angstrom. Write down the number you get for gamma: -1.0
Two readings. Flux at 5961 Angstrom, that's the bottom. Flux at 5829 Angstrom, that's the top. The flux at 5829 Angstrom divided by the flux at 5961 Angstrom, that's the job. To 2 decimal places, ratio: 1.02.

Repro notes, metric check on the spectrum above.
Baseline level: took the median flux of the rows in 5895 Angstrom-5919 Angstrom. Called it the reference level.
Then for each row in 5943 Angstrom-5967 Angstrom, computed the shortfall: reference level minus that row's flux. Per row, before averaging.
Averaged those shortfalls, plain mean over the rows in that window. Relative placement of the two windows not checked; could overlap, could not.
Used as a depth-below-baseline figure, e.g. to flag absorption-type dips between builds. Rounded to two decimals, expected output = -0.50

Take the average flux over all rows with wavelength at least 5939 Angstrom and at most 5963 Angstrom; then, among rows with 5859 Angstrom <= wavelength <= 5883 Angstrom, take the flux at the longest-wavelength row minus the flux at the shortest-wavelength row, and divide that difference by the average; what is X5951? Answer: 0.015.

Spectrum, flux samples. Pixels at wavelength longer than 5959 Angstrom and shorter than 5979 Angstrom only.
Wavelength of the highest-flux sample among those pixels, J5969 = 5961 Angstrom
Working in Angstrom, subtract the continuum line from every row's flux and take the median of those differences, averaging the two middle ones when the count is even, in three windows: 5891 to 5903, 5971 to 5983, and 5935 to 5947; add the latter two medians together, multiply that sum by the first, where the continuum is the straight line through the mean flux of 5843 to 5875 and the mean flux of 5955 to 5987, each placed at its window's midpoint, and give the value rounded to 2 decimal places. 0.53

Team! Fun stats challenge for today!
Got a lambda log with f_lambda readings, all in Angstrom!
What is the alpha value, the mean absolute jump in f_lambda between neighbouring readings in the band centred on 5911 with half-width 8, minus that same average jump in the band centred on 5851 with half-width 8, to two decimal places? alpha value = -0.20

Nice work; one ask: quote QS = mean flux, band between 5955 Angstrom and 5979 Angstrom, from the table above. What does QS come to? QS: 13.5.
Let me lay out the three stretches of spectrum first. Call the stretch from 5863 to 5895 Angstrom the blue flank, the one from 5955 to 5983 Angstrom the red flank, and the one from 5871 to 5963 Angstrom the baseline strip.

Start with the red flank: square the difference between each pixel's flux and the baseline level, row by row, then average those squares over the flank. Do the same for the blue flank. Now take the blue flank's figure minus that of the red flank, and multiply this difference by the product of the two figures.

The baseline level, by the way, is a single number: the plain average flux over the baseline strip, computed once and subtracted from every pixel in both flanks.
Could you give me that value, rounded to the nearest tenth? 0.7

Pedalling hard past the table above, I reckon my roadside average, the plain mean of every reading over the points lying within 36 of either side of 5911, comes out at 12.7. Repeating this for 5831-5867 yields 13.6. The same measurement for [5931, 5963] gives 13.4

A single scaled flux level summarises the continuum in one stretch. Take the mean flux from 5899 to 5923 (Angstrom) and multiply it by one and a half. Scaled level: 19.4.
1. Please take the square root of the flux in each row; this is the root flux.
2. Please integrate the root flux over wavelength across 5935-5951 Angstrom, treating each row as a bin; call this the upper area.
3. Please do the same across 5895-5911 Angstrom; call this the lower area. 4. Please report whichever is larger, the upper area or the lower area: 58.7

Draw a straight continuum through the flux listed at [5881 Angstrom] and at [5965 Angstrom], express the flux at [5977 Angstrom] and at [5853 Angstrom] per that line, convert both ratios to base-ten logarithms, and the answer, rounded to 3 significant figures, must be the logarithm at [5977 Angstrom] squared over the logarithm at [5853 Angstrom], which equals 0.0210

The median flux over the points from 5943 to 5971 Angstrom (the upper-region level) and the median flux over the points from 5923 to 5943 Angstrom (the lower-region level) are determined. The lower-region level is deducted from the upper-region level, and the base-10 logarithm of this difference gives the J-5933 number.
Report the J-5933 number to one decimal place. -1.0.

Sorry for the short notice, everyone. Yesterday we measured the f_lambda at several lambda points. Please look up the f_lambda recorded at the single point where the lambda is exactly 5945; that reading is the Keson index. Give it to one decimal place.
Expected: 13.4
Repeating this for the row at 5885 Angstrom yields 12.8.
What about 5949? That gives 13.5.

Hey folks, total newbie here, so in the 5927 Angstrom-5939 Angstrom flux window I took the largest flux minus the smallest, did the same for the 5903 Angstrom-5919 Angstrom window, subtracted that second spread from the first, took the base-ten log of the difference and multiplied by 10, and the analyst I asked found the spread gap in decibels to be -10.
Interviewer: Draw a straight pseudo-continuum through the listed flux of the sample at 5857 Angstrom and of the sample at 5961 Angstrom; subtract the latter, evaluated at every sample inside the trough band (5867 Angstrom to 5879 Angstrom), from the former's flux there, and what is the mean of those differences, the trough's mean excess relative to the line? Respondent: 0.56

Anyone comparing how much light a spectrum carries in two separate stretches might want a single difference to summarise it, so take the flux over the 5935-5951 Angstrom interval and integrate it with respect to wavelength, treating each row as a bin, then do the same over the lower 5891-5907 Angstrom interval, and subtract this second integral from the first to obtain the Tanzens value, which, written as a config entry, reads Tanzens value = 29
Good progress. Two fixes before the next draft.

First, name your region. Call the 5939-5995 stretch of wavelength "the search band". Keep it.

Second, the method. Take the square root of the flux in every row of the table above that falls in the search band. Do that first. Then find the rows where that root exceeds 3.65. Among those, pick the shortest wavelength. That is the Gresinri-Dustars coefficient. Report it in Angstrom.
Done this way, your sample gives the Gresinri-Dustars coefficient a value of 5941 Angstrom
